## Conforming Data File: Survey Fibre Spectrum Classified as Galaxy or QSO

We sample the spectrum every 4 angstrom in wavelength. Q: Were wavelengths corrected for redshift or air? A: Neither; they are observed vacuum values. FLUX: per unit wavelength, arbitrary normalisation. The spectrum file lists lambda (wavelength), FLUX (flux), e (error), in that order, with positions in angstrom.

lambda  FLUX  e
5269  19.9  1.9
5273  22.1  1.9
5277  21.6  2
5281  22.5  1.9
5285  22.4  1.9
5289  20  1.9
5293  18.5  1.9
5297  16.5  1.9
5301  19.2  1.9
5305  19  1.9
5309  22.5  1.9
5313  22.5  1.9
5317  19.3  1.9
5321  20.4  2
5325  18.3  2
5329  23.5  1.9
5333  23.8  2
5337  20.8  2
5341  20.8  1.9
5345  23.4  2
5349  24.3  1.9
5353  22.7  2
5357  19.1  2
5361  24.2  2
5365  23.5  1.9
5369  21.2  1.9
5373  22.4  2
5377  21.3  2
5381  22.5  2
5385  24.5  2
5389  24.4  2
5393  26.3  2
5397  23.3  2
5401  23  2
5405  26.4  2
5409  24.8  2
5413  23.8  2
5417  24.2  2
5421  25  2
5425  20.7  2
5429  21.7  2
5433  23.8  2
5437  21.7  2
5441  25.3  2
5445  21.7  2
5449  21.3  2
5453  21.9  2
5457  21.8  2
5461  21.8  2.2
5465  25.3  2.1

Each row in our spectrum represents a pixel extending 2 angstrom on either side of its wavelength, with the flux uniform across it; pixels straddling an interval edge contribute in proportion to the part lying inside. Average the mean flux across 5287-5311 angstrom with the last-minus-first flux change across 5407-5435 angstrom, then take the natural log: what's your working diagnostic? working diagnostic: 2.21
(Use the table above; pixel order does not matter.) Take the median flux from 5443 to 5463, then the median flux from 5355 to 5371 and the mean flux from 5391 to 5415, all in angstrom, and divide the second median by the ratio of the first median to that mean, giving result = 25.2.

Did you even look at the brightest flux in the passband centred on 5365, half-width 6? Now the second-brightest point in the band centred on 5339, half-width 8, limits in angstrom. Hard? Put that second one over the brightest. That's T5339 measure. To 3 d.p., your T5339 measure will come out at 0.967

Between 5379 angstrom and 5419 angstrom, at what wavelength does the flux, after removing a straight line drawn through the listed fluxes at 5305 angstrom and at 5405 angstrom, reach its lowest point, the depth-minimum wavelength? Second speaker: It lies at 5413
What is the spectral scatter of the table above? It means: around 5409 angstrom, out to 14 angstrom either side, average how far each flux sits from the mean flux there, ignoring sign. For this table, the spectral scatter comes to 0.89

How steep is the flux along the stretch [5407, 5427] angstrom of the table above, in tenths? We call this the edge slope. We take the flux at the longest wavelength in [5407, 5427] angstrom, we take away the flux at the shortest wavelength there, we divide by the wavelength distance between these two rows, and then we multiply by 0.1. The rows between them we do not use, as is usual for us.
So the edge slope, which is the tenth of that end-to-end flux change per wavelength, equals -0.026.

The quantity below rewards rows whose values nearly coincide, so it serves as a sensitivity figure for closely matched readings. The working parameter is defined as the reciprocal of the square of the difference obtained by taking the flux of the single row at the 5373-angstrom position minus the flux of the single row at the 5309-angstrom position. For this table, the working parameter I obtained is 100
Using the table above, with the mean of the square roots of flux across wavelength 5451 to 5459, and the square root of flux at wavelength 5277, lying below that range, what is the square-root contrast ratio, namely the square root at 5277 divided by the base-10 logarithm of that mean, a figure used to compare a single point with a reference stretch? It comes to 6.9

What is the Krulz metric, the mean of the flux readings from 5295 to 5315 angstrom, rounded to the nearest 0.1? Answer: 19.9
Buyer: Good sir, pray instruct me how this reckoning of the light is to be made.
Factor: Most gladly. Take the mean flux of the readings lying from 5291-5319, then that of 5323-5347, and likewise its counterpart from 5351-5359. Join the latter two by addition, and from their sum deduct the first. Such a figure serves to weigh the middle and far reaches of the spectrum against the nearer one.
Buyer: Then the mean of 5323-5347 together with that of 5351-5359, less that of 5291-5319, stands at 23.0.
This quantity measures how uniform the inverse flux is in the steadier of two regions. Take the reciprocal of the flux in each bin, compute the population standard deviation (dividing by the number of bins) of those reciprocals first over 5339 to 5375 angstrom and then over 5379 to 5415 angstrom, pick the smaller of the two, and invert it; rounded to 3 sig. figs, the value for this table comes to 466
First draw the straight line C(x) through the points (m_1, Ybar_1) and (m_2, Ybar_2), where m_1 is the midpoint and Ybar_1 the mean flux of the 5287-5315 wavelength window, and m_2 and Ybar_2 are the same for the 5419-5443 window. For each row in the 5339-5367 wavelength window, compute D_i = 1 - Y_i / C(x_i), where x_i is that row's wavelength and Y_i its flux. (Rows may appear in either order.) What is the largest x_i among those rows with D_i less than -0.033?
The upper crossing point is 5365 angstrom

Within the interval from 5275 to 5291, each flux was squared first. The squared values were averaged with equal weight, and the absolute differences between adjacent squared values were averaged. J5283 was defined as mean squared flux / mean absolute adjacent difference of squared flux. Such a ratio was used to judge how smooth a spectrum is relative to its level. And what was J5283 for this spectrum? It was 9.6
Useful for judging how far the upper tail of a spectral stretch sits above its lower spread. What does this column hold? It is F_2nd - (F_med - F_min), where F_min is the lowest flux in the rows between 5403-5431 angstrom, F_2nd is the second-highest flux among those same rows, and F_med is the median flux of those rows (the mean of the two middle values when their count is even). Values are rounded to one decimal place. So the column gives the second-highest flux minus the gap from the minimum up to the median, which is 21.5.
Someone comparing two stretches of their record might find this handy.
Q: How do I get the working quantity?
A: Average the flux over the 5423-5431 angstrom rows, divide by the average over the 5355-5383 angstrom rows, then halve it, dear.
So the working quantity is 0.481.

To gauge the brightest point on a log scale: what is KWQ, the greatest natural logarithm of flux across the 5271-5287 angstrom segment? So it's 3.11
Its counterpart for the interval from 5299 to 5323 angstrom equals 3.11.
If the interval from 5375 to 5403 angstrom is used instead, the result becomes 3.27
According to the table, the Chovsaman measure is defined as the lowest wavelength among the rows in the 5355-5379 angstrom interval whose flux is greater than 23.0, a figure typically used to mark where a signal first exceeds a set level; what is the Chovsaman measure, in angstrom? 5361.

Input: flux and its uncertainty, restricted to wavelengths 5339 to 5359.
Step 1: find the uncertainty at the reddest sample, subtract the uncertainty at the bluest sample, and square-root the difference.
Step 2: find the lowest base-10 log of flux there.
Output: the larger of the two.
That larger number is 1.28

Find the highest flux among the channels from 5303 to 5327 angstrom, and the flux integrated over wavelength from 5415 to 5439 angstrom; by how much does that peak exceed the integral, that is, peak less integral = -526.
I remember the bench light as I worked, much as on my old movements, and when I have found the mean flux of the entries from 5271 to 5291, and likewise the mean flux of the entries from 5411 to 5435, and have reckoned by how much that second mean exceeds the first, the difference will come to 1.5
